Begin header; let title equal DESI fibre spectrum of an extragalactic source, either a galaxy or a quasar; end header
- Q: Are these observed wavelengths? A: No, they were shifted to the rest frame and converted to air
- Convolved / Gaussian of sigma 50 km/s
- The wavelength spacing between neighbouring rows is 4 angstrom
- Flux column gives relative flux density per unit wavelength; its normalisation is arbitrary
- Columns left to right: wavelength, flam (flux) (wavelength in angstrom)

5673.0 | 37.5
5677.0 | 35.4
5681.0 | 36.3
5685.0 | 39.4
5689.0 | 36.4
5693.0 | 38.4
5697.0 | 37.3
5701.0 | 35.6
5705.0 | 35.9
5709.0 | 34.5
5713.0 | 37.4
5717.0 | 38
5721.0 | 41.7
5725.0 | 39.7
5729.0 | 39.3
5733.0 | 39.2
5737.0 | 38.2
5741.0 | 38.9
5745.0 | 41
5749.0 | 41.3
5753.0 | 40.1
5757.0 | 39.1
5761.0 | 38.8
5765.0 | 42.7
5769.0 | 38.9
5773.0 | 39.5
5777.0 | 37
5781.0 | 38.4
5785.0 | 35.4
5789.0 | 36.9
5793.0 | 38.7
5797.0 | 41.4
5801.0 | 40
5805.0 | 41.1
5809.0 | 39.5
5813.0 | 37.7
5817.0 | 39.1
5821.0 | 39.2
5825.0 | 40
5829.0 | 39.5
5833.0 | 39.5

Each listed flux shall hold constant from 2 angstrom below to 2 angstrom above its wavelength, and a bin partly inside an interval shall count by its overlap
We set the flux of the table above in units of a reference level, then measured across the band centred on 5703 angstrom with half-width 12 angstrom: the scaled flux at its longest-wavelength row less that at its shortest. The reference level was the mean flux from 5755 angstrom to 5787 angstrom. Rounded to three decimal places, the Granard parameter -0.026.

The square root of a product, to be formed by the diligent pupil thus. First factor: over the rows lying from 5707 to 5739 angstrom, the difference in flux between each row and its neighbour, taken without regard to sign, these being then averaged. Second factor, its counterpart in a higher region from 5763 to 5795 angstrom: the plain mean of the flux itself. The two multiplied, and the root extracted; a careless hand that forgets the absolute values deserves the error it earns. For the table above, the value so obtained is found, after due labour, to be 7.7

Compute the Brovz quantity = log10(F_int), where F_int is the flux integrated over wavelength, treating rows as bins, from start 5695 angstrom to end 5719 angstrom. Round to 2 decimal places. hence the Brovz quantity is 2.94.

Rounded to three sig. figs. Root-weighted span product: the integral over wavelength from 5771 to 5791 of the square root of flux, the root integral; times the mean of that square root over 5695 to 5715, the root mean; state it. 735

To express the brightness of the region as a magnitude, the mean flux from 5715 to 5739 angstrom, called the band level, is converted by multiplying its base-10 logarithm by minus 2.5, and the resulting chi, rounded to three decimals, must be -3.987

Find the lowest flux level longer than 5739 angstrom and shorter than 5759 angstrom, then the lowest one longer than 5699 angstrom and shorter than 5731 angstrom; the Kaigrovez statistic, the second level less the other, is -4.4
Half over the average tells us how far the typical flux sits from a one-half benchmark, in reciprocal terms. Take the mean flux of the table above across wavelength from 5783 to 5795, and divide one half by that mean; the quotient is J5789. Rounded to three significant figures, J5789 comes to 0.0135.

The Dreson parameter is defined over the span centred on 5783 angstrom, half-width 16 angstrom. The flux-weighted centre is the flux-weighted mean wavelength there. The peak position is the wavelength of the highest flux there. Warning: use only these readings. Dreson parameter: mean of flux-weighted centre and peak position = 5790.0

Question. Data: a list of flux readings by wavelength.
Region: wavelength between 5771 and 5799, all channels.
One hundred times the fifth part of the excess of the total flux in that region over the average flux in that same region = 4582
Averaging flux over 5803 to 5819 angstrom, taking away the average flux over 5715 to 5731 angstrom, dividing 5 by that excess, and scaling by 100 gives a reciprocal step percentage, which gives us -1538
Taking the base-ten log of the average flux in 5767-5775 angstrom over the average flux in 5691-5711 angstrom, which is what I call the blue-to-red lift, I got 0.033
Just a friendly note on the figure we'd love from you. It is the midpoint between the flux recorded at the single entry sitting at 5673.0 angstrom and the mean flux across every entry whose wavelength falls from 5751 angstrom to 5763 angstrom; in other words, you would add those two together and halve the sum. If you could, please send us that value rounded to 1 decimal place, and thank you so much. 38.4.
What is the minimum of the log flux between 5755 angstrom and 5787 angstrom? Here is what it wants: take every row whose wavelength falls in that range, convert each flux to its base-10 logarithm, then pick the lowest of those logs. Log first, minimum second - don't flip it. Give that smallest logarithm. 1.55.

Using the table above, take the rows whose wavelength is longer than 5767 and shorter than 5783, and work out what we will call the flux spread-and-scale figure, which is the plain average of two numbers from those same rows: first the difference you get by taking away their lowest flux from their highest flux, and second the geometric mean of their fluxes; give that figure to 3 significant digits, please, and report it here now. 20.5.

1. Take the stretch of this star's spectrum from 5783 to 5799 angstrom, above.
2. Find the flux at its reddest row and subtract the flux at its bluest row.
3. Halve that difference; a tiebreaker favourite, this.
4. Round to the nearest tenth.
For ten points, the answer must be 3.0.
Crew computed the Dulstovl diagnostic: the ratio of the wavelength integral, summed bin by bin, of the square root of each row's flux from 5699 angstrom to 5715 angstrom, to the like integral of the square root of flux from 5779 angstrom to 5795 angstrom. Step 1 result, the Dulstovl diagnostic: 0.98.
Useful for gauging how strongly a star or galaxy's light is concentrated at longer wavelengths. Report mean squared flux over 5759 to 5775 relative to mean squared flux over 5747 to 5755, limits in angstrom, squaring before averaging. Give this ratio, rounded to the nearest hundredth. 0.97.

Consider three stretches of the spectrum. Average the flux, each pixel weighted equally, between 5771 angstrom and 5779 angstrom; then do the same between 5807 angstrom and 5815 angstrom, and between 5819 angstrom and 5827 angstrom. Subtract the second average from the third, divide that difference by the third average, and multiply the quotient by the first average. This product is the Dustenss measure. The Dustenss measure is 1.0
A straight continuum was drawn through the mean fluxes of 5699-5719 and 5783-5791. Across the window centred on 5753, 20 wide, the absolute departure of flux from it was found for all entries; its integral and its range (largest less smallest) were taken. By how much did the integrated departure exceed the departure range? 75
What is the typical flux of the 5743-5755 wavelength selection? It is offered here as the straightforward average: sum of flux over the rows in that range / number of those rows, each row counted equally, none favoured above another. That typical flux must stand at 41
